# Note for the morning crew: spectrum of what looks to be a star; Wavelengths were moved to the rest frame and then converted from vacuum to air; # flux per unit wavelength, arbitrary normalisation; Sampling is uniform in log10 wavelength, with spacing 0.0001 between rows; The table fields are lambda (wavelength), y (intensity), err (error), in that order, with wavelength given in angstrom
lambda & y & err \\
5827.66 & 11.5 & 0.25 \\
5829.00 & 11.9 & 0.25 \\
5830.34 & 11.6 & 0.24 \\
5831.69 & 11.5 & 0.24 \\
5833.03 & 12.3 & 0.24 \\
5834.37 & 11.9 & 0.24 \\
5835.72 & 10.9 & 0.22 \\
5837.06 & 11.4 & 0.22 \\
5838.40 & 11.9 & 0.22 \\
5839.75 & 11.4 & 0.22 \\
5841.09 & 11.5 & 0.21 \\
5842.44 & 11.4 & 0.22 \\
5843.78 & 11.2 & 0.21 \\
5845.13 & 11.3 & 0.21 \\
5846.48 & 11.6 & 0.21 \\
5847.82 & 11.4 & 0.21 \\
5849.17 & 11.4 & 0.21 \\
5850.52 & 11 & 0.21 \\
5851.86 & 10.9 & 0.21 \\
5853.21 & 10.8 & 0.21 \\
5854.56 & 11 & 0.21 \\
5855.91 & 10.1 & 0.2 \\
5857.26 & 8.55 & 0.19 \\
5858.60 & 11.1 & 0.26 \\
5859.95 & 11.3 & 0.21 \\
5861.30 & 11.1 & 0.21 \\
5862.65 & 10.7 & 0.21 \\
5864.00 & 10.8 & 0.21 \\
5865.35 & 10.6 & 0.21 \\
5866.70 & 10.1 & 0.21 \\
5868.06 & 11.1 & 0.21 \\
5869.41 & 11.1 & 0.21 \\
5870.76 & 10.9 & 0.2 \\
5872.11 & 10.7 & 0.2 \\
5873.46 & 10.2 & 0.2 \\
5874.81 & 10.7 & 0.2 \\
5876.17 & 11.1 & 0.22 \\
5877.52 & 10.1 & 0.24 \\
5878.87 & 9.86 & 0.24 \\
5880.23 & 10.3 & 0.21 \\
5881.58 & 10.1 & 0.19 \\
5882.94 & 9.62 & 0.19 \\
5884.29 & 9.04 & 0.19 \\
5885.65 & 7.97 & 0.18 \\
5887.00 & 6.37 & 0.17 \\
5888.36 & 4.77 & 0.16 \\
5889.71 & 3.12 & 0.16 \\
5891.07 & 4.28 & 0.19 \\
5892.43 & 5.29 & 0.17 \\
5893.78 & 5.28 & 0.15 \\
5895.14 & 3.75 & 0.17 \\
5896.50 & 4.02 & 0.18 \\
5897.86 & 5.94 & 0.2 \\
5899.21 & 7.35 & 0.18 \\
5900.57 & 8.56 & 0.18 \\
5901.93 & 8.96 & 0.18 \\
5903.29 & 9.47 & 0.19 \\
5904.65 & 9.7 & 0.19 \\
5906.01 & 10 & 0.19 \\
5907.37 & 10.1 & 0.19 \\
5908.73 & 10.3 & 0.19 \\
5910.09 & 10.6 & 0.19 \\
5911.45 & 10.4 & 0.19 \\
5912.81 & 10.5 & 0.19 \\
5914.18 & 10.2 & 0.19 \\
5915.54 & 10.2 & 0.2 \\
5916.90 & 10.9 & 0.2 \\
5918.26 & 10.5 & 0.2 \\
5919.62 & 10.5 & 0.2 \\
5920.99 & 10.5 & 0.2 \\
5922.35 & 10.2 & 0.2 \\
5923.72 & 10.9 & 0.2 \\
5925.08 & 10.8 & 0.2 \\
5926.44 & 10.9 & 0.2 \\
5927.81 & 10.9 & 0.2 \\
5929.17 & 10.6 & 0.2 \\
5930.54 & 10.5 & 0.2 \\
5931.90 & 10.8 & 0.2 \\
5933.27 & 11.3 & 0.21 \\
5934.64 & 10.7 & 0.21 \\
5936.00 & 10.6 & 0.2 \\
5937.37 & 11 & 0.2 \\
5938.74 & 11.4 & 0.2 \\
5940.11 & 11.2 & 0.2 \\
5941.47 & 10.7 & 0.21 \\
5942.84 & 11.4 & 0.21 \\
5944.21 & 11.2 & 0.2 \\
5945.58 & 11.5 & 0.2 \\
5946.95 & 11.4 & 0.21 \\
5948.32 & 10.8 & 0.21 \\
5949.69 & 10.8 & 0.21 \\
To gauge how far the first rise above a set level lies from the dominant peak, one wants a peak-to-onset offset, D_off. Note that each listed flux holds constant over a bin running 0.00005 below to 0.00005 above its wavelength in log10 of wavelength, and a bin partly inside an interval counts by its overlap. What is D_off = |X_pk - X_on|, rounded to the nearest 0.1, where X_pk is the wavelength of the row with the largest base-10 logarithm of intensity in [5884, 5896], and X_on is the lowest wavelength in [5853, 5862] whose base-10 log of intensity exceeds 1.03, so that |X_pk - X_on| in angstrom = 31.1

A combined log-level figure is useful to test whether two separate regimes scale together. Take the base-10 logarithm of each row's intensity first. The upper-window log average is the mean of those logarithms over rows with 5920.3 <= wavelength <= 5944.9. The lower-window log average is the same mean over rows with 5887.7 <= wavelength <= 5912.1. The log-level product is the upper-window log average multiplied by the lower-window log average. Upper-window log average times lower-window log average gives 0.86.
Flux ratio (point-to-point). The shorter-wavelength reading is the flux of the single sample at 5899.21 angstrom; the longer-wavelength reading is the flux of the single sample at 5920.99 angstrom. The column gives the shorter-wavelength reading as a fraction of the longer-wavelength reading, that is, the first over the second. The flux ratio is 0.70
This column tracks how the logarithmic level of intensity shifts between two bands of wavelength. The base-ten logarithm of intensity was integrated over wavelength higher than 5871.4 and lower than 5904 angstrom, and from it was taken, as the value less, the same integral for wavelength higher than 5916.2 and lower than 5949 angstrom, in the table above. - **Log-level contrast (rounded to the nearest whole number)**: -6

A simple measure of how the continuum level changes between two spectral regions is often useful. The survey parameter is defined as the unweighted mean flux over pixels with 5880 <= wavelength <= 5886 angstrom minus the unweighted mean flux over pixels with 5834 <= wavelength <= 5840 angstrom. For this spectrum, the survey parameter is -2.1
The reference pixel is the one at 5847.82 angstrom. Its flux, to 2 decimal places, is 11.40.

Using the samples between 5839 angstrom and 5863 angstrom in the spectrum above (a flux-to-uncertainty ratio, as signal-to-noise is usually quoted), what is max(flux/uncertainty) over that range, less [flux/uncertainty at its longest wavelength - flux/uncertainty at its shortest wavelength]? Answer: 56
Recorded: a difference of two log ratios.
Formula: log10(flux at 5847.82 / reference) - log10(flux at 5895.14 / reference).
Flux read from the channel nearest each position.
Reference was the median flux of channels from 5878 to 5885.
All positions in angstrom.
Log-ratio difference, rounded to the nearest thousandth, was 0.483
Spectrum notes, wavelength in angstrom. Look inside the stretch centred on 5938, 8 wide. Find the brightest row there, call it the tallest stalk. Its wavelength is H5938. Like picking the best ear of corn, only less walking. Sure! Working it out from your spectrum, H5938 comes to 5938.74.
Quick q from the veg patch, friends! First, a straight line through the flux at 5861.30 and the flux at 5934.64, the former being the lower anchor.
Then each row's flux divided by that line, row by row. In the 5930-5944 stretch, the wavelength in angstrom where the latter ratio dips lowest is 5930.54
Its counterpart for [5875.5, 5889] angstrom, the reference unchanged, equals 5888.36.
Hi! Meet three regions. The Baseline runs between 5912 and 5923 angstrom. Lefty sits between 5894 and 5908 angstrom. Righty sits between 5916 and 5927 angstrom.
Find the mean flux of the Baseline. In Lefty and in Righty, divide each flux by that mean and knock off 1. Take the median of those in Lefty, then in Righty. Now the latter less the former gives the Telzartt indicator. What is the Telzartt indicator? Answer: 0.18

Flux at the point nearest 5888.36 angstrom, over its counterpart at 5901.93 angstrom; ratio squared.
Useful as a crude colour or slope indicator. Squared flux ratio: 0.3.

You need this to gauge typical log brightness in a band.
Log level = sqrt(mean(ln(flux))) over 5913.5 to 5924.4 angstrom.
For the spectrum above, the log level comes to 1.53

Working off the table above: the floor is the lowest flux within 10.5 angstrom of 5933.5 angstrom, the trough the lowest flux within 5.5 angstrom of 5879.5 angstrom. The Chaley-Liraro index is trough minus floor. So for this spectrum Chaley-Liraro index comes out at -1.5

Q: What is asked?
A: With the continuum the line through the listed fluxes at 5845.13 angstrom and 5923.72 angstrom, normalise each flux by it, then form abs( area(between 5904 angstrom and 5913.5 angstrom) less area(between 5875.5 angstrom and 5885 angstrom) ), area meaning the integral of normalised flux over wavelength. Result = 0.3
